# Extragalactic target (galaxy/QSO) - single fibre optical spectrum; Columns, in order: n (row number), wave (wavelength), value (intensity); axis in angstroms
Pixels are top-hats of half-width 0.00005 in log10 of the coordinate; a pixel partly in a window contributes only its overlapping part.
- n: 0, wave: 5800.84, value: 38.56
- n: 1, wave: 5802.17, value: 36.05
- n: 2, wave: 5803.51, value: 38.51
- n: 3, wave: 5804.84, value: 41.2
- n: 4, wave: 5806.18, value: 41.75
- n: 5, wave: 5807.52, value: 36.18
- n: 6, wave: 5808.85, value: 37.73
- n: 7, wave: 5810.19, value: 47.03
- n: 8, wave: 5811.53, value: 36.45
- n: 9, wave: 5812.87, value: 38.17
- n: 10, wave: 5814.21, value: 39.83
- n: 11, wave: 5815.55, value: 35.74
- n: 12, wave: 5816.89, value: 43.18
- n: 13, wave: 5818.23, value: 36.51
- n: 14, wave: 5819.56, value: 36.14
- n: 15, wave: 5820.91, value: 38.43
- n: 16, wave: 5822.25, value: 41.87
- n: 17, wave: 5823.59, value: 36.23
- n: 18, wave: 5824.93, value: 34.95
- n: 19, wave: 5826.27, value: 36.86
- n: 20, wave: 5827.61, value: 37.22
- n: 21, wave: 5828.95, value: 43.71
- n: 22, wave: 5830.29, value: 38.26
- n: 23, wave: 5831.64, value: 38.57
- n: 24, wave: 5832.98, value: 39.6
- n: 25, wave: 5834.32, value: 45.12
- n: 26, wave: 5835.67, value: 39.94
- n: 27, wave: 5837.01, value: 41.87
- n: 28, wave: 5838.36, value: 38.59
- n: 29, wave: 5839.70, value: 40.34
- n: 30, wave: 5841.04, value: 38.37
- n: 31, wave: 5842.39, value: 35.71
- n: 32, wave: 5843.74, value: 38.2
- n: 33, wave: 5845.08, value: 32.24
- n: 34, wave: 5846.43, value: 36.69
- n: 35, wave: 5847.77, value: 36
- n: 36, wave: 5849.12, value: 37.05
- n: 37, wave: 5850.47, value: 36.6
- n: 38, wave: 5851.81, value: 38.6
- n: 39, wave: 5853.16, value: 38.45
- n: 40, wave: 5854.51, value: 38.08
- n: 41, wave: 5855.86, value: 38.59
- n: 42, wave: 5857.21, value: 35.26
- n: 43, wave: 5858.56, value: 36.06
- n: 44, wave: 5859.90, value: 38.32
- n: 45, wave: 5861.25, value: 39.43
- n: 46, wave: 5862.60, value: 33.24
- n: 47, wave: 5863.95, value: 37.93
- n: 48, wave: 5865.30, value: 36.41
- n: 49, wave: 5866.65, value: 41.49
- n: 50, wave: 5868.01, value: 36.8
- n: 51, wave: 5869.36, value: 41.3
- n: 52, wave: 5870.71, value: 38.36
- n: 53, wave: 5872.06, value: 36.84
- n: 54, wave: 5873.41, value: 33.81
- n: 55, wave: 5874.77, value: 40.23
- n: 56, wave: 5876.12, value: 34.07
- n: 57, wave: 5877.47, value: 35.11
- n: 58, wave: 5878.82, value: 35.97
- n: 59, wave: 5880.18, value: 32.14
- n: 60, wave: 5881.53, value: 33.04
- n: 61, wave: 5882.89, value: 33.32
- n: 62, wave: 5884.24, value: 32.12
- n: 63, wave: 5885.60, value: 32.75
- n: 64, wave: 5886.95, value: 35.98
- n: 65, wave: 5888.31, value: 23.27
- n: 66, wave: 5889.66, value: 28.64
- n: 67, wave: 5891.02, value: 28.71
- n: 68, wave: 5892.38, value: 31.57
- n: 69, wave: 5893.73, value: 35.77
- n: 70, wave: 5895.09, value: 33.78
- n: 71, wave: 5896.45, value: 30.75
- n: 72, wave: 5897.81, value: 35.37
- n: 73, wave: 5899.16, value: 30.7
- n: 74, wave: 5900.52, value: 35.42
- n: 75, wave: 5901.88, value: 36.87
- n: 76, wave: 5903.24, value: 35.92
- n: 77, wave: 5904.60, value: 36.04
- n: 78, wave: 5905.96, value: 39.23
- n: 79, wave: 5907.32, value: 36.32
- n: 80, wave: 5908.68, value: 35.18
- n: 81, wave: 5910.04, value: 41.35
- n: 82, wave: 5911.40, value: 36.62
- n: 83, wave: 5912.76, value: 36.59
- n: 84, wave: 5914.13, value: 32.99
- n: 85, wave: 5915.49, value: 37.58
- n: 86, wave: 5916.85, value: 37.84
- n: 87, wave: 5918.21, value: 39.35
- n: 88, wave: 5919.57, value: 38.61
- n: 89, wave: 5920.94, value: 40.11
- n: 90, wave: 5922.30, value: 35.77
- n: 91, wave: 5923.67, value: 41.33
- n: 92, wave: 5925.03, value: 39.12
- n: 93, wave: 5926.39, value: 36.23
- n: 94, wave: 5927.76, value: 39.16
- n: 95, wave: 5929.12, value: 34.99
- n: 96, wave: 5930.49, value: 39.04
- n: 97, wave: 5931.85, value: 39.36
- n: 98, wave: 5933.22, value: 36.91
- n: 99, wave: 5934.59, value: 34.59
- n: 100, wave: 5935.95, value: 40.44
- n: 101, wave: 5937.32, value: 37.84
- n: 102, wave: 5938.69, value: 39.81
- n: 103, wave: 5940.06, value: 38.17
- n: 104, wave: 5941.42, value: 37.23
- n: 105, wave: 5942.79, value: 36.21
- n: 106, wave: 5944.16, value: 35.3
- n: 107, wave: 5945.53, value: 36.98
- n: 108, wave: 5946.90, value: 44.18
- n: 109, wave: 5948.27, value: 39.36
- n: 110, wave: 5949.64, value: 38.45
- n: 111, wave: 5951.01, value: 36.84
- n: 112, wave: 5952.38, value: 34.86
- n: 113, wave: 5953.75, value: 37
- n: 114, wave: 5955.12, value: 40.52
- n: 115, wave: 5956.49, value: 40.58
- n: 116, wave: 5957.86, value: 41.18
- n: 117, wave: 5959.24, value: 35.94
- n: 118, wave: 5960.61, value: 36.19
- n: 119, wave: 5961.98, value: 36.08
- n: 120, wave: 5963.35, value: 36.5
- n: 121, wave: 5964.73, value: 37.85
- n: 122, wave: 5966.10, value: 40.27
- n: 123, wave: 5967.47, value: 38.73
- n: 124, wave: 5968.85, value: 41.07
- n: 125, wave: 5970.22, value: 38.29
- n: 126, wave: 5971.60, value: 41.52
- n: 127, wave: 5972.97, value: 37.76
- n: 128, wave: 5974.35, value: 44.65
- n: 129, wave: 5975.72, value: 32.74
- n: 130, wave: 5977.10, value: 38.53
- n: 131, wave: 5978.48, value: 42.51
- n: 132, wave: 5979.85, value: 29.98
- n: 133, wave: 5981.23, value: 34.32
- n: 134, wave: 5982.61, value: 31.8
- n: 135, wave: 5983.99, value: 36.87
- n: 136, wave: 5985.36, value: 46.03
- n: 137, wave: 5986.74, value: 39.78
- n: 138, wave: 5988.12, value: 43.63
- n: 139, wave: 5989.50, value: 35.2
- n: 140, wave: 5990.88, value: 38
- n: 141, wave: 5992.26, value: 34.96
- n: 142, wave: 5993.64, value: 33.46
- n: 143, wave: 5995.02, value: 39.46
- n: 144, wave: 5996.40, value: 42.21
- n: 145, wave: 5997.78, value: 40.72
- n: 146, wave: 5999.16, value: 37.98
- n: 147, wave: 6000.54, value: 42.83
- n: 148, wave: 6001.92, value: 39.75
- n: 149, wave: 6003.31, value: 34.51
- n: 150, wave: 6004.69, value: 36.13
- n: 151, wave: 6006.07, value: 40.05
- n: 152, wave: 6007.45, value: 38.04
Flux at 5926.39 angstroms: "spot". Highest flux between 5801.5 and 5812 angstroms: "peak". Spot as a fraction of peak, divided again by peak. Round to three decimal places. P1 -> 0.016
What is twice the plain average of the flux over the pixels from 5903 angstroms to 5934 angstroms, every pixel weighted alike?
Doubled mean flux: 75.3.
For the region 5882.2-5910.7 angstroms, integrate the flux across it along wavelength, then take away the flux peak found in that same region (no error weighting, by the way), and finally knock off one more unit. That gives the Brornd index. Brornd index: 920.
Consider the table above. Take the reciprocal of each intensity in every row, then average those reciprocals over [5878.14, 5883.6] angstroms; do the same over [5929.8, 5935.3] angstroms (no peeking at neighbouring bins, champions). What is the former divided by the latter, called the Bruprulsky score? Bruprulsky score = 1.11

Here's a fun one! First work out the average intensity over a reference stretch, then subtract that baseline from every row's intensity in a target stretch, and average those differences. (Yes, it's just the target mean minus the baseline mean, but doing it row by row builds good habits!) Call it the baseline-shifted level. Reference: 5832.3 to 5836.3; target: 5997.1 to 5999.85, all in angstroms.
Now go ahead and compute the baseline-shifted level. -2.2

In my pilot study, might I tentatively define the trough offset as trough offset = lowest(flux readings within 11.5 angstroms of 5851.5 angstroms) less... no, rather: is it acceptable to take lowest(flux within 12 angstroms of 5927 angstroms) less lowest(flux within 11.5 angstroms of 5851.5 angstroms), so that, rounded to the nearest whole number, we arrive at 2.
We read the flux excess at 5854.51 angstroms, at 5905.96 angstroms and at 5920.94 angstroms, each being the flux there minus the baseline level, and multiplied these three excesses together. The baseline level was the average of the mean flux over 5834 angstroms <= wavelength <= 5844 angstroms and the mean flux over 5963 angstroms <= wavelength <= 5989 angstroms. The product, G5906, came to 0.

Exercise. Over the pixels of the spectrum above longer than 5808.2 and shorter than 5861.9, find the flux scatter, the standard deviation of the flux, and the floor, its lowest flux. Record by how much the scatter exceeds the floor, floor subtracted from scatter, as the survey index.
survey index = -29.4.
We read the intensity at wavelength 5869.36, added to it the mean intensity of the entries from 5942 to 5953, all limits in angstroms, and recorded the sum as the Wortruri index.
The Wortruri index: 79.1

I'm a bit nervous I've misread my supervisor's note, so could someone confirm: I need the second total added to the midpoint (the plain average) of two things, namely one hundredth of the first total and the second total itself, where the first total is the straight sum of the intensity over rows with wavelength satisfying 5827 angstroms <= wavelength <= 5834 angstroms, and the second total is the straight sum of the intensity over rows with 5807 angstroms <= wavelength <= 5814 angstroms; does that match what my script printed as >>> 294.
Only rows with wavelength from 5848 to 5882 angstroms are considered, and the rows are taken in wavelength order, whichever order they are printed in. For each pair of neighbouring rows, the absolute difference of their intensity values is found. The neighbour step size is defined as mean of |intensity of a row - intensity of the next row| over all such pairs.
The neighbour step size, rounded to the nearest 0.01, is 2.68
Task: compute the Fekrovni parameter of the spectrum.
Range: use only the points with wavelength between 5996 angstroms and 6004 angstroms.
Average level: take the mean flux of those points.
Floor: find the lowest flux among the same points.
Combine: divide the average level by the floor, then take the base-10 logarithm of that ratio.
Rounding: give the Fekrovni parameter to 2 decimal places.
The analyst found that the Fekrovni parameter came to 0.06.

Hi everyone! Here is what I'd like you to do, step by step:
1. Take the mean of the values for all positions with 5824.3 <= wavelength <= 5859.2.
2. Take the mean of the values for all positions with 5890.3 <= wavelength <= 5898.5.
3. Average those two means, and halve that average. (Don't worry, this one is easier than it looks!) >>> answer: 17.7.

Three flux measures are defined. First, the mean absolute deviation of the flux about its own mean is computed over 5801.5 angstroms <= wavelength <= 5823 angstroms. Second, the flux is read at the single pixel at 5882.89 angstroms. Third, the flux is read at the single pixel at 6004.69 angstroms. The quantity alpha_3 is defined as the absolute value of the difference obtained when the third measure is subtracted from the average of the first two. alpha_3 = 18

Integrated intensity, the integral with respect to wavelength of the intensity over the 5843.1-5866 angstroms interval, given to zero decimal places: 845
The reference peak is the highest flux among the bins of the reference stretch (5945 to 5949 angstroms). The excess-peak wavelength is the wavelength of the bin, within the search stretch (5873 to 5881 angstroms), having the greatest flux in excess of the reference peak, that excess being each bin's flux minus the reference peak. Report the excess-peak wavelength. 5874.77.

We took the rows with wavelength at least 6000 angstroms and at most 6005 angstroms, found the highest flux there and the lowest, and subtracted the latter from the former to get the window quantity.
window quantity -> 8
